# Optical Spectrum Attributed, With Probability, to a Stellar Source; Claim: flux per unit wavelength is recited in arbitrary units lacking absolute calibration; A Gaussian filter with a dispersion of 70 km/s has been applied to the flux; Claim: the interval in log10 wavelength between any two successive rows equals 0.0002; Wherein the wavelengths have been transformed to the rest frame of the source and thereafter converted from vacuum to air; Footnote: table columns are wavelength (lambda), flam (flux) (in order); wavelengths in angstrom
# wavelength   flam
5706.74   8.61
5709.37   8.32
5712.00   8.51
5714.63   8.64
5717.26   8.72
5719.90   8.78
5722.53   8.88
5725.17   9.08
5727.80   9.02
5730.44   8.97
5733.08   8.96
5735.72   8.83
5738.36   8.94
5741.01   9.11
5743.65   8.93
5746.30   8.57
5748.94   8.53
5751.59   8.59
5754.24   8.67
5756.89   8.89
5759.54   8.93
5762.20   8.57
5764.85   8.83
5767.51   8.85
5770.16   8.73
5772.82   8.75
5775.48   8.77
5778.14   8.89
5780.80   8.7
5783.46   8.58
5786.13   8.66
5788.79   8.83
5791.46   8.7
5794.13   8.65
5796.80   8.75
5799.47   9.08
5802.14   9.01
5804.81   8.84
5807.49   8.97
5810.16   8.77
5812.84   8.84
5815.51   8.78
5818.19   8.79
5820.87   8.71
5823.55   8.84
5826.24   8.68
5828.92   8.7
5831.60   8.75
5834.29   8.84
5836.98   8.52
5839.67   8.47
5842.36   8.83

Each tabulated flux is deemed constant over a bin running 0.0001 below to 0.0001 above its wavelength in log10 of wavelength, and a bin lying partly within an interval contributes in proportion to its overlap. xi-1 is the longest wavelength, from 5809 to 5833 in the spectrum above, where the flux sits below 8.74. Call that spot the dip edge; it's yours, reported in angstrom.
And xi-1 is 5828.92 angstrom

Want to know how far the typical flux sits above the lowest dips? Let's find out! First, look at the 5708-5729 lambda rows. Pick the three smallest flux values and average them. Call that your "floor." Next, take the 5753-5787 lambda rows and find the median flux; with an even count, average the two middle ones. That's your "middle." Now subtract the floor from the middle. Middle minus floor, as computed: 0.26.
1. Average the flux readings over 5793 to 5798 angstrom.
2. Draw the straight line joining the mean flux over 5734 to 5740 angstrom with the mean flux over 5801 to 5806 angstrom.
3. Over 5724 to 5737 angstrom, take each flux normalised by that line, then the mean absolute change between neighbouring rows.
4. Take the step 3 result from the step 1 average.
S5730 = 8.69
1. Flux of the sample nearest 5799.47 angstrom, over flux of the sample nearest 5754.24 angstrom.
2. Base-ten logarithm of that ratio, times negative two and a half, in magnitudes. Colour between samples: -0.050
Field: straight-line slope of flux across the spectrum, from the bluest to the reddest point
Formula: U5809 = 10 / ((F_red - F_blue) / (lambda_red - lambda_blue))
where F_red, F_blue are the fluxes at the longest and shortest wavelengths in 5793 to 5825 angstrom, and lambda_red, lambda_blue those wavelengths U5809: 1548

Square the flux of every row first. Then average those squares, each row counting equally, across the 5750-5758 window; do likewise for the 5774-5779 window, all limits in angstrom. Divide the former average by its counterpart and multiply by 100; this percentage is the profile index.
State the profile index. 97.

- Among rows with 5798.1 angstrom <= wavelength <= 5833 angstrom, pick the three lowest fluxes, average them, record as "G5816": 8.70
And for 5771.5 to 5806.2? 8.63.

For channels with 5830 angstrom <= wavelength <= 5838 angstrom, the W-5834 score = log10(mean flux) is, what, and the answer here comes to 0.940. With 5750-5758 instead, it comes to 0.940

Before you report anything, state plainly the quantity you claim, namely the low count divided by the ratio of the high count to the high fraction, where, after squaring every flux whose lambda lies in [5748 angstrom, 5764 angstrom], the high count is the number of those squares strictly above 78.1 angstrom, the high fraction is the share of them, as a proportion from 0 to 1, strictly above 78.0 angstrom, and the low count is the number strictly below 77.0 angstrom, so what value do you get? 0.67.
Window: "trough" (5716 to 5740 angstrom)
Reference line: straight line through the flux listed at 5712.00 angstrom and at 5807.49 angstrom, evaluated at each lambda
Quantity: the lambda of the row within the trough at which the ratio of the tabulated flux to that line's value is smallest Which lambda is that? 5717.26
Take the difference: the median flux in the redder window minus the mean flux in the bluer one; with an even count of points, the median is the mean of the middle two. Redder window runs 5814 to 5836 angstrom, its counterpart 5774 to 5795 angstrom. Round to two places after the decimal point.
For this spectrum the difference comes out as 0.04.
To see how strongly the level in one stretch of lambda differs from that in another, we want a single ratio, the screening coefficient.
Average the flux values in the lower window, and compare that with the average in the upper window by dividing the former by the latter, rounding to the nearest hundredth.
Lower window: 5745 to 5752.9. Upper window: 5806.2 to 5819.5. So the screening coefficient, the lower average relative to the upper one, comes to 0.97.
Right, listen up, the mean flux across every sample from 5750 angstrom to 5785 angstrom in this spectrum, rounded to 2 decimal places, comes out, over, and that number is 8.75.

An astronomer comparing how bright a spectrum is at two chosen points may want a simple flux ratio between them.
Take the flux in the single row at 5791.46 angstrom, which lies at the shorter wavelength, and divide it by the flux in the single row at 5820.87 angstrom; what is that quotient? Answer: 1.00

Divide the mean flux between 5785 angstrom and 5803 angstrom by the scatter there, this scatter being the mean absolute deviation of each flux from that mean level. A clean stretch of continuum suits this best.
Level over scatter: 63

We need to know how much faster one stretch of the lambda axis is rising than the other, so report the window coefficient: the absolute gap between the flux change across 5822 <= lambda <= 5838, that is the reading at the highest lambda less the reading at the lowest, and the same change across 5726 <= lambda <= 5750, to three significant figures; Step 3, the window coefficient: 0.170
